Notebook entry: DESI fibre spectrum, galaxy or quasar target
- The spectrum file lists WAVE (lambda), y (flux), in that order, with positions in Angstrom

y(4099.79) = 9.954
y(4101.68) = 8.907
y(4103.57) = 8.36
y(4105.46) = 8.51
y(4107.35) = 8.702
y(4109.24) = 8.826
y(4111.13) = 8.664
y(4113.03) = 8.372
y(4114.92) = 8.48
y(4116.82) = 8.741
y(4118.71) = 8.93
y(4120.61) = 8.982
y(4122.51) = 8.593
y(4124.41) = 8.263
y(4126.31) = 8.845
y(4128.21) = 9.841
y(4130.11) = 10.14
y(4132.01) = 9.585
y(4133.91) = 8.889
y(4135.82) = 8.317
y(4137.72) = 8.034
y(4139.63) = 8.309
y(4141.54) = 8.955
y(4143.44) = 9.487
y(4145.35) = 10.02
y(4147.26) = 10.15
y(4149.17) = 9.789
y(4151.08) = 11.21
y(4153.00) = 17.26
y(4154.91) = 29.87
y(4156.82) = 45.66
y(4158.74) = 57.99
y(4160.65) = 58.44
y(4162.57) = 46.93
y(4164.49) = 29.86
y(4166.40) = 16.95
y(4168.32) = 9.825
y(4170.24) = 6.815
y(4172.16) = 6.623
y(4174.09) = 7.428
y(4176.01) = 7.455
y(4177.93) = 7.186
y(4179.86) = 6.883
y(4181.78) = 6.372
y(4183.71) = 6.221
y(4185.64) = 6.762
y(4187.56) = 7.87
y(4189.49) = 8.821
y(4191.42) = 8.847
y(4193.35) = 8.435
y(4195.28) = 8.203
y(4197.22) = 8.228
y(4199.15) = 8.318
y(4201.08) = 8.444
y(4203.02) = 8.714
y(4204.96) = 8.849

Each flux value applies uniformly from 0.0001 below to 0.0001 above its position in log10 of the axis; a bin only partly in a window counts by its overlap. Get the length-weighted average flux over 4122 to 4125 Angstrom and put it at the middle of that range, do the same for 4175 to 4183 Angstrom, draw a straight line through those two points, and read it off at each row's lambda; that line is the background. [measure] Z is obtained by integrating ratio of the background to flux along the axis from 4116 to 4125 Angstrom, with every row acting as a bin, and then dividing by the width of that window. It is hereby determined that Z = 0.98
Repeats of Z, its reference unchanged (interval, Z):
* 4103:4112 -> 1.03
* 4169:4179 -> 0.99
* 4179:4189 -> 1.00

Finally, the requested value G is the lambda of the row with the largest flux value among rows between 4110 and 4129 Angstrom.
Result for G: 4128.21 Angstrom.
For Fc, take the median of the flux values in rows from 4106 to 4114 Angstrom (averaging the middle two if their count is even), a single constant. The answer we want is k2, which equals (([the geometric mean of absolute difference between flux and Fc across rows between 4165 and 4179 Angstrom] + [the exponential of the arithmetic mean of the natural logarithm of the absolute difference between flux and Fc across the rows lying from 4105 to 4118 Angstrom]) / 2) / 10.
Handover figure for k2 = 0.1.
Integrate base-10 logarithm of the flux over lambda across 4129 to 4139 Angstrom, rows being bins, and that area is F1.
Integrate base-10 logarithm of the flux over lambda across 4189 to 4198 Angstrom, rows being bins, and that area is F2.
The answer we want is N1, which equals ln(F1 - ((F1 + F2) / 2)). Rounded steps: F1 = 9.5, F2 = 8.36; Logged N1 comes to -1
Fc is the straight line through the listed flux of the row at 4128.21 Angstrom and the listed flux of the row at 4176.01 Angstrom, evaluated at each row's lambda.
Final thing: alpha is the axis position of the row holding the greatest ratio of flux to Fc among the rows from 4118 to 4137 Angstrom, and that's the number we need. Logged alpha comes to 4130.11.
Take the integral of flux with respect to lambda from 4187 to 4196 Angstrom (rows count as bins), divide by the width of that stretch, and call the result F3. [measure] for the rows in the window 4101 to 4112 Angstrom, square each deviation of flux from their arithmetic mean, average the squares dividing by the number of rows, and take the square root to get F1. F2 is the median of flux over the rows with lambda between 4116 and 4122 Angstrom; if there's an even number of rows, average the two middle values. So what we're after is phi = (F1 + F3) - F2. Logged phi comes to -0.3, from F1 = 0.18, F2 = 8.9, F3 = 8.5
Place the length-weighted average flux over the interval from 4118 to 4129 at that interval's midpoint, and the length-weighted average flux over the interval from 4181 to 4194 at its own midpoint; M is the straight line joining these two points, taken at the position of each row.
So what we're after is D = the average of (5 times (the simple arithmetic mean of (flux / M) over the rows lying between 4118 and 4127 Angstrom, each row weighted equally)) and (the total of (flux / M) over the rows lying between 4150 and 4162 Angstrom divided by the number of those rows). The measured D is 4.68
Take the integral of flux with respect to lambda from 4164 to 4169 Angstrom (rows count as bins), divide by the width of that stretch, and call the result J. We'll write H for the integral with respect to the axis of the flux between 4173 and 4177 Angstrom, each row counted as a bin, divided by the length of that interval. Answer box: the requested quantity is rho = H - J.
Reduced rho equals -11.0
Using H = 7.41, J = 18.4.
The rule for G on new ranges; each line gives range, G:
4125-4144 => 4130.11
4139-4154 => 4153.00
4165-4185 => 4166.40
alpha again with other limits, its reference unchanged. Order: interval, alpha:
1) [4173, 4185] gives 4176.01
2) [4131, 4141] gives 4132.01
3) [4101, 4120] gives 4118.71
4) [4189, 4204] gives 4203.02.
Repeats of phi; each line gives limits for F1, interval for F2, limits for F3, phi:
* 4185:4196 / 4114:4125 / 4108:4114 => 0.7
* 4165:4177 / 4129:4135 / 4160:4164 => 43.5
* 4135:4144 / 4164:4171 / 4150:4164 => 24.8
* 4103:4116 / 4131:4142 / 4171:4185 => -1.6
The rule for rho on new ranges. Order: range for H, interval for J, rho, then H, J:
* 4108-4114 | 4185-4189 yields 1.1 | 8.63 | 7.6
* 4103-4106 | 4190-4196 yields -0.1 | 8.43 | 8.5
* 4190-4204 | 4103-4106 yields 0.0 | 8.46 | 8.4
